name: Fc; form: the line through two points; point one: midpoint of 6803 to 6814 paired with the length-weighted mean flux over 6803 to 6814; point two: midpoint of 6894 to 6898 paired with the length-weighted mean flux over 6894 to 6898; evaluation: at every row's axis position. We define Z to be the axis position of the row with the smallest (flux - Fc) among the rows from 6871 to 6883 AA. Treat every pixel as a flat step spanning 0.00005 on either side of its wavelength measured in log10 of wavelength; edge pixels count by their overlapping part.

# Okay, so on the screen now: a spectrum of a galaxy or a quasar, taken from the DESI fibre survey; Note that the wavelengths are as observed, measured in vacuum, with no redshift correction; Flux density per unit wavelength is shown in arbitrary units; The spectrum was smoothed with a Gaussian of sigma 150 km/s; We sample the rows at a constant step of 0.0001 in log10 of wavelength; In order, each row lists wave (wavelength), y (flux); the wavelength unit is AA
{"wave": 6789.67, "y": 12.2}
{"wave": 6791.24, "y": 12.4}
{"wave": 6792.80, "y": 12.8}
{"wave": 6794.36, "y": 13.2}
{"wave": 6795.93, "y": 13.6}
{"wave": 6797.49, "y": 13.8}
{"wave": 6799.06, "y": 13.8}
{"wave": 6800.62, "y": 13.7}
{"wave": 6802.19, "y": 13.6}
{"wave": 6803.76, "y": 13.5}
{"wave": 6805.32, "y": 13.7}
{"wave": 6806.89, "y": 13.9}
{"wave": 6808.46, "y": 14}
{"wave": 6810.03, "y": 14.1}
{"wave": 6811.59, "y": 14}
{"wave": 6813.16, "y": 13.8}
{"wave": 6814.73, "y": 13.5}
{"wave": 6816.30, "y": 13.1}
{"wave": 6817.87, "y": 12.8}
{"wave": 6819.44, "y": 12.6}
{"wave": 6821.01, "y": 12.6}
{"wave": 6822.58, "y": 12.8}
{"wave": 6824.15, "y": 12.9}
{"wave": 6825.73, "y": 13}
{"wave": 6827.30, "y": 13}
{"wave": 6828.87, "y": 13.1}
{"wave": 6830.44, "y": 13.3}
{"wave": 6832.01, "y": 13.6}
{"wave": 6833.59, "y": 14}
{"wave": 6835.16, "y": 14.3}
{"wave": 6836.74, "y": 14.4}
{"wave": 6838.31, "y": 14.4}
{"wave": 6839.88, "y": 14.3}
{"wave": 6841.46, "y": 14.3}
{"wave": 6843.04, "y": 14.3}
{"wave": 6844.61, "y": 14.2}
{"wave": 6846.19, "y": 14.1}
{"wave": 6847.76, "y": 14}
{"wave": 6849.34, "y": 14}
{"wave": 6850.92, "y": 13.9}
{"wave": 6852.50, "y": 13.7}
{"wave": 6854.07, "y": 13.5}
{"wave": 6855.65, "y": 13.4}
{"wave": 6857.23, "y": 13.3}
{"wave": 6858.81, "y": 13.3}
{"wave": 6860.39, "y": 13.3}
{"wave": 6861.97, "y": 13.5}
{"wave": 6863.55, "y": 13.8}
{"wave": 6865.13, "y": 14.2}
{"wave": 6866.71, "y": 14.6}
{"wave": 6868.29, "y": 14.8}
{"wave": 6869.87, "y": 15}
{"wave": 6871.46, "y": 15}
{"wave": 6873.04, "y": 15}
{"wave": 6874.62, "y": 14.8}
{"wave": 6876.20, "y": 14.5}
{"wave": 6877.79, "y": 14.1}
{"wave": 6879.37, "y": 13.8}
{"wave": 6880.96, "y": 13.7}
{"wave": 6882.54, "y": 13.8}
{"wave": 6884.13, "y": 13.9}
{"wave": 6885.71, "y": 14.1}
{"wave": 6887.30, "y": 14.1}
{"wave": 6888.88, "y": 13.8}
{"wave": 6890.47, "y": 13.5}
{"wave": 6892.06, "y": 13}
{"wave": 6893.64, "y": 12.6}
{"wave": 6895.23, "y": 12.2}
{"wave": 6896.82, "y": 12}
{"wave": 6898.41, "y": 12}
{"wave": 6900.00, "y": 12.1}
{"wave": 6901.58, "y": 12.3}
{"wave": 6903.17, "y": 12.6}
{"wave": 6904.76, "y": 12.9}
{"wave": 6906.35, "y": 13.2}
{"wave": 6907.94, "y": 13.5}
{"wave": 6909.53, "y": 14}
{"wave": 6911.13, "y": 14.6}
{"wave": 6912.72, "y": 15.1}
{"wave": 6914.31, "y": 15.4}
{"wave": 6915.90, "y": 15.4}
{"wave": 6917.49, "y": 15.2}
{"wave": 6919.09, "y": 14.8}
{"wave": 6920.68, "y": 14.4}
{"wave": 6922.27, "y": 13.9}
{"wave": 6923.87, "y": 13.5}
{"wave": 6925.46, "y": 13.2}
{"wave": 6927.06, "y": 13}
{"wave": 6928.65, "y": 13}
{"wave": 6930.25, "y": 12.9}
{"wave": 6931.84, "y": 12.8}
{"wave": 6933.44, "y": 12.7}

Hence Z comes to 6880.96 AA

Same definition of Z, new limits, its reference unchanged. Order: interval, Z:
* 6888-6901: 6896.82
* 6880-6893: 6892.06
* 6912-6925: 6923.87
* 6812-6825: 6819.44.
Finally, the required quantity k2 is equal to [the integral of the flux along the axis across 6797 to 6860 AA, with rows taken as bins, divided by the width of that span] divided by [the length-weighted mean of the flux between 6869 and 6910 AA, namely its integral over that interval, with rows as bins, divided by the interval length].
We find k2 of 1.01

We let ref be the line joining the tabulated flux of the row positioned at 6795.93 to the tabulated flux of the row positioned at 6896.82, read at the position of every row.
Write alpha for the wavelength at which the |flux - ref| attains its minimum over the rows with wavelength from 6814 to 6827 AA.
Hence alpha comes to 6825.73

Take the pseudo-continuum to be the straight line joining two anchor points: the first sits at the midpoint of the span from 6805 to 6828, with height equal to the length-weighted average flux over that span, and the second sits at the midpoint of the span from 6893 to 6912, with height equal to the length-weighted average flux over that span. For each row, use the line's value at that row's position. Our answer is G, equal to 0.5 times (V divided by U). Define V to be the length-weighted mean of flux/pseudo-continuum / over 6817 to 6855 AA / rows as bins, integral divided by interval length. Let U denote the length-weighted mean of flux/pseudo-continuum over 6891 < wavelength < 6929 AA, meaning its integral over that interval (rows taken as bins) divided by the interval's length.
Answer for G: 0.489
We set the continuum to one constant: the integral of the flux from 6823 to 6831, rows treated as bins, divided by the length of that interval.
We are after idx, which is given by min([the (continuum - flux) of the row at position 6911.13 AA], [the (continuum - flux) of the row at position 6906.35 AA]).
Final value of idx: -1.6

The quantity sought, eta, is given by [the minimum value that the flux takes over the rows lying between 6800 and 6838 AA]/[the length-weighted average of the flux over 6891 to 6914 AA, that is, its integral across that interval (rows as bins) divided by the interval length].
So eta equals 0.96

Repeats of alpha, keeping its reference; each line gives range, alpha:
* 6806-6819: 6816.30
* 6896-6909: 6896.82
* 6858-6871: 6858.81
